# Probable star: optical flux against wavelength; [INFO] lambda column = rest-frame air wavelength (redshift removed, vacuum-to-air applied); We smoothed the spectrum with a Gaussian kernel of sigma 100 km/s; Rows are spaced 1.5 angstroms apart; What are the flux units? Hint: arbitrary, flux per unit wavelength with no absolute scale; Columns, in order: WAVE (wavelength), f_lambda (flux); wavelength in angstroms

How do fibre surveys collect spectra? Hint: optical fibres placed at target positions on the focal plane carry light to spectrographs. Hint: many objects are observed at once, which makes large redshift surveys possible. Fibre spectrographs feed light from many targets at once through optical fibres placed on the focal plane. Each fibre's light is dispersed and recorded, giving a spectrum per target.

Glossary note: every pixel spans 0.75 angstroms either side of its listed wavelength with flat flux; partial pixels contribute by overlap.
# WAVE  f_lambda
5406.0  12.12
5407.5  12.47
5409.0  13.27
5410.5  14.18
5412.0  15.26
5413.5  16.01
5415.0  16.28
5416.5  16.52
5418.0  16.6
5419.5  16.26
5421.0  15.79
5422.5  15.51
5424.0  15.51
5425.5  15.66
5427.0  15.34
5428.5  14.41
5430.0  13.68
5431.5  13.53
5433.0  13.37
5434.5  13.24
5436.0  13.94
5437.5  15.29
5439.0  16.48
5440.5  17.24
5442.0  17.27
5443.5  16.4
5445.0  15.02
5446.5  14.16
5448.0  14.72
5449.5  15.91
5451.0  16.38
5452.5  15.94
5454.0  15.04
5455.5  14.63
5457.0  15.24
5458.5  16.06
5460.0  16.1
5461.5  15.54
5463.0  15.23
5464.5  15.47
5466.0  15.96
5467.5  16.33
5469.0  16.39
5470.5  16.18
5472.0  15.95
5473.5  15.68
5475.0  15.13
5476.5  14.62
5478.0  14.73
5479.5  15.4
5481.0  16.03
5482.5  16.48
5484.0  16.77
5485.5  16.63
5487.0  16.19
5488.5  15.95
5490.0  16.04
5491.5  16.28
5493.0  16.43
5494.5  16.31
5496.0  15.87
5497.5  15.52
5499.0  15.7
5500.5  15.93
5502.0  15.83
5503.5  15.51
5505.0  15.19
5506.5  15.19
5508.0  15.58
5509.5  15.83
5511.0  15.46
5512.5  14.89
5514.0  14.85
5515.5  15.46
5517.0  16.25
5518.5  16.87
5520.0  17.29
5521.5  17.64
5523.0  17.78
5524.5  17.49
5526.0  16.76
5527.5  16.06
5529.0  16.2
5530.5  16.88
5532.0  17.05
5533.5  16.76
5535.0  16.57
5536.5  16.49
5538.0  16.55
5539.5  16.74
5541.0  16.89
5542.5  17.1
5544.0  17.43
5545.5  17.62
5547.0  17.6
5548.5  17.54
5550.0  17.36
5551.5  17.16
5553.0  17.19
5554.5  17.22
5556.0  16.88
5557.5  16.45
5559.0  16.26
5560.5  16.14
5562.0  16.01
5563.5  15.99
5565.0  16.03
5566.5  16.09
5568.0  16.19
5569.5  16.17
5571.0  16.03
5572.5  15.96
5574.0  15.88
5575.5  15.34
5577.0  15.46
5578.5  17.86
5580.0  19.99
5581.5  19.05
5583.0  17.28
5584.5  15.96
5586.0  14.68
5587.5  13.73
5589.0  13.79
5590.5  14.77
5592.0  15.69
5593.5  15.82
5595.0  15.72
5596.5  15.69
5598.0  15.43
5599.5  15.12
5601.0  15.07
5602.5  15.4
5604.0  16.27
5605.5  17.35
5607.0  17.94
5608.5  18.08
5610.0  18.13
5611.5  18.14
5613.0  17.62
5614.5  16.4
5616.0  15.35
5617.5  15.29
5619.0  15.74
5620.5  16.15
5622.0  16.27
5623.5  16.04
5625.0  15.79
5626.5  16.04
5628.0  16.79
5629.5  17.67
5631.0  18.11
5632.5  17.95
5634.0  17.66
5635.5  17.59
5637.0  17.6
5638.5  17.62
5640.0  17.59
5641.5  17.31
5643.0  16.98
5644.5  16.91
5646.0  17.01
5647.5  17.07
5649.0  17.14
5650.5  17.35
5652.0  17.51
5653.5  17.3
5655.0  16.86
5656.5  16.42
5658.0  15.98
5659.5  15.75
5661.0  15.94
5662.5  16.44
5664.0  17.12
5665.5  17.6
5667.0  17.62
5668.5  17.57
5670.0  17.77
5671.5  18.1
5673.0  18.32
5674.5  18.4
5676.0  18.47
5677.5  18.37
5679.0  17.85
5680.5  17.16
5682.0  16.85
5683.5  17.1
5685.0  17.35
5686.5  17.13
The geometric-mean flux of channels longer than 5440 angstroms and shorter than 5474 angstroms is 15.8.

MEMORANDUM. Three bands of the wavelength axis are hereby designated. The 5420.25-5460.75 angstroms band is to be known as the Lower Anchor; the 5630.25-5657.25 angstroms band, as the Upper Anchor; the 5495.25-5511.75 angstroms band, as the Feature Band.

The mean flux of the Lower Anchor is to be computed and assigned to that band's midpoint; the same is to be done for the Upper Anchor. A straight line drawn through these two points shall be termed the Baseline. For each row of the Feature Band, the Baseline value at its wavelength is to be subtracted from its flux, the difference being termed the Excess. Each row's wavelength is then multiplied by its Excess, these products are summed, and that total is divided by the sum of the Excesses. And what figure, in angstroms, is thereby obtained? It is 5505.8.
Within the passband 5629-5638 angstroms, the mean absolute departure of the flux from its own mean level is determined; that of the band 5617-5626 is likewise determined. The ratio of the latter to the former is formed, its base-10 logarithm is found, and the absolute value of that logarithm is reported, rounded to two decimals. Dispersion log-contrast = 0.19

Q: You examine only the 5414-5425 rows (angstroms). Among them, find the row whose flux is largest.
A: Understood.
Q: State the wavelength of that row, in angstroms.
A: 5418.0 angstroms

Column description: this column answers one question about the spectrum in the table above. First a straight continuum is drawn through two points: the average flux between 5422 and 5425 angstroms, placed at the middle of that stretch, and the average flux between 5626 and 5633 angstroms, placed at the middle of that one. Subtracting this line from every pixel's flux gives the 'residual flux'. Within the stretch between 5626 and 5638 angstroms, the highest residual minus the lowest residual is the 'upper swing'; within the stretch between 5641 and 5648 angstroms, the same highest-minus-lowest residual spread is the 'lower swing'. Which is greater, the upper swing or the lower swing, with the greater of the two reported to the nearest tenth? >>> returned 2.0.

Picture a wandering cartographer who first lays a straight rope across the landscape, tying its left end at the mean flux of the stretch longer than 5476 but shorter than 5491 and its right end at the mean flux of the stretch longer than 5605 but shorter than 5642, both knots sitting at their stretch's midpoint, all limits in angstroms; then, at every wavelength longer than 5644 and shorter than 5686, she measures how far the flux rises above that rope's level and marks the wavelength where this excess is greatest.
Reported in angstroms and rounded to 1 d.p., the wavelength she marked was 5676.0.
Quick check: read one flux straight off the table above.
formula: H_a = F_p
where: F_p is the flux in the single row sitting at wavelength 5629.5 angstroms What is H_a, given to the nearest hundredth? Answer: 17.67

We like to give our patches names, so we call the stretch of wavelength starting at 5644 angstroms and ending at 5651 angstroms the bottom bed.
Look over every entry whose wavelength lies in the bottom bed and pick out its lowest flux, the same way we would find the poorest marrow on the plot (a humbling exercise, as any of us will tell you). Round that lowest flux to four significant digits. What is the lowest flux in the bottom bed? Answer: 16.91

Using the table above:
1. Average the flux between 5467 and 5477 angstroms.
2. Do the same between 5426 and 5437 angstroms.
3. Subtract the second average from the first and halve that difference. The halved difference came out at 0.9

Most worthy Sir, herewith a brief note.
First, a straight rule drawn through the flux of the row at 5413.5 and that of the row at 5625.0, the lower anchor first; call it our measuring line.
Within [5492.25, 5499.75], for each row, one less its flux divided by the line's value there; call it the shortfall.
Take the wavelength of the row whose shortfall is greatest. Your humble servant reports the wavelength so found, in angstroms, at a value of 5497.5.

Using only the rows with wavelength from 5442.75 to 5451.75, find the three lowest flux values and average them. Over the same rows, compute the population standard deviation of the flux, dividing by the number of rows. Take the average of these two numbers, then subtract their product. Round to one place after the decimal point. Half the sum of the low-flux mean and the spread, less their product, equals -4.7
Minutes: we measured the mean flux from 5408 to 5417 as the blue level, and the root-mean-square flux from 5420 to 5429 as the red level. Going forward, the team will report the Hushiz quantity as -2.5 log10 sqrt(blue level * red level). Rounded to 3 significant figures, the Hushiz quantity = -2.96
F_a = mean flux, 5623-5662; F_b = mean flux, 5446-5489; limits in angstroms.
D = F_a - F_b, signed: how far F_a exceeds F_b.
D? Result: 1.3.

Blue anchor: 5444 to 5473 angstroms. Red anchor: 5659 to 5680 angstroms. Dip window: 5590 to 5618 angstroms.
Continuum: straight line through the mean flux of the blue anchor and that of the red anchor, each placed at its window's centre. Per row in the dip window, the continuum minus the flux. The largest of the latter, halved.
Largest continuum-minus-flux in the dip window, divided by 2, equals 1.02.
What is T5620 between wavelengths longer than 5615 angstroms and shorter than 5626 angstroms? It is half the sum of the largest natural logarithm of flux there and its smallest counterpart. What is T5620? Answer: 2.76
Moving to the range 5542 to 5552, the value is 2.85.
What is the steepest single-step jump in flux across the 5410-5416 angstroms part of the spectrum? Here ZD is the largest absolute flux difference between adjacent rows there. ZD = 1.08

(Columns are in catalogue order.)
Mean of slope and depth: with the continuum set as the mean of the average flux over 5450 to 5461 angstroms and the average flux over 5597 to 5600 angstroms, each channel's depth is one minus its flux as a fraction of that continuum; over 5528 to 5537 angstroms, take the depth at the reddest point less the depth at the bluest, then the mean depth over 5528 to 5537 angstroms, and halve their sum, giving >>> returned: -0.05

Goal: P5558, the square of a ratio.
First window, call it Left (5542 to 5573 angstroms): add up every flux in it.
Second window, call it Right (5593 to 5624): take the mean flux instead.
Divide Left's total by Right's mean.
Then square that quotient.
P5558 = 460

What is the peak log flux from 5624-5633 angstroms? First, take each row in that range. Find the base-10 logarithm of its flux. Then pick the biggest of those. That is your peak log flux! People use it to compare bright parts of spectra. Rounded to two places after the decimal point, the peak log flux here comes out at 1.26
